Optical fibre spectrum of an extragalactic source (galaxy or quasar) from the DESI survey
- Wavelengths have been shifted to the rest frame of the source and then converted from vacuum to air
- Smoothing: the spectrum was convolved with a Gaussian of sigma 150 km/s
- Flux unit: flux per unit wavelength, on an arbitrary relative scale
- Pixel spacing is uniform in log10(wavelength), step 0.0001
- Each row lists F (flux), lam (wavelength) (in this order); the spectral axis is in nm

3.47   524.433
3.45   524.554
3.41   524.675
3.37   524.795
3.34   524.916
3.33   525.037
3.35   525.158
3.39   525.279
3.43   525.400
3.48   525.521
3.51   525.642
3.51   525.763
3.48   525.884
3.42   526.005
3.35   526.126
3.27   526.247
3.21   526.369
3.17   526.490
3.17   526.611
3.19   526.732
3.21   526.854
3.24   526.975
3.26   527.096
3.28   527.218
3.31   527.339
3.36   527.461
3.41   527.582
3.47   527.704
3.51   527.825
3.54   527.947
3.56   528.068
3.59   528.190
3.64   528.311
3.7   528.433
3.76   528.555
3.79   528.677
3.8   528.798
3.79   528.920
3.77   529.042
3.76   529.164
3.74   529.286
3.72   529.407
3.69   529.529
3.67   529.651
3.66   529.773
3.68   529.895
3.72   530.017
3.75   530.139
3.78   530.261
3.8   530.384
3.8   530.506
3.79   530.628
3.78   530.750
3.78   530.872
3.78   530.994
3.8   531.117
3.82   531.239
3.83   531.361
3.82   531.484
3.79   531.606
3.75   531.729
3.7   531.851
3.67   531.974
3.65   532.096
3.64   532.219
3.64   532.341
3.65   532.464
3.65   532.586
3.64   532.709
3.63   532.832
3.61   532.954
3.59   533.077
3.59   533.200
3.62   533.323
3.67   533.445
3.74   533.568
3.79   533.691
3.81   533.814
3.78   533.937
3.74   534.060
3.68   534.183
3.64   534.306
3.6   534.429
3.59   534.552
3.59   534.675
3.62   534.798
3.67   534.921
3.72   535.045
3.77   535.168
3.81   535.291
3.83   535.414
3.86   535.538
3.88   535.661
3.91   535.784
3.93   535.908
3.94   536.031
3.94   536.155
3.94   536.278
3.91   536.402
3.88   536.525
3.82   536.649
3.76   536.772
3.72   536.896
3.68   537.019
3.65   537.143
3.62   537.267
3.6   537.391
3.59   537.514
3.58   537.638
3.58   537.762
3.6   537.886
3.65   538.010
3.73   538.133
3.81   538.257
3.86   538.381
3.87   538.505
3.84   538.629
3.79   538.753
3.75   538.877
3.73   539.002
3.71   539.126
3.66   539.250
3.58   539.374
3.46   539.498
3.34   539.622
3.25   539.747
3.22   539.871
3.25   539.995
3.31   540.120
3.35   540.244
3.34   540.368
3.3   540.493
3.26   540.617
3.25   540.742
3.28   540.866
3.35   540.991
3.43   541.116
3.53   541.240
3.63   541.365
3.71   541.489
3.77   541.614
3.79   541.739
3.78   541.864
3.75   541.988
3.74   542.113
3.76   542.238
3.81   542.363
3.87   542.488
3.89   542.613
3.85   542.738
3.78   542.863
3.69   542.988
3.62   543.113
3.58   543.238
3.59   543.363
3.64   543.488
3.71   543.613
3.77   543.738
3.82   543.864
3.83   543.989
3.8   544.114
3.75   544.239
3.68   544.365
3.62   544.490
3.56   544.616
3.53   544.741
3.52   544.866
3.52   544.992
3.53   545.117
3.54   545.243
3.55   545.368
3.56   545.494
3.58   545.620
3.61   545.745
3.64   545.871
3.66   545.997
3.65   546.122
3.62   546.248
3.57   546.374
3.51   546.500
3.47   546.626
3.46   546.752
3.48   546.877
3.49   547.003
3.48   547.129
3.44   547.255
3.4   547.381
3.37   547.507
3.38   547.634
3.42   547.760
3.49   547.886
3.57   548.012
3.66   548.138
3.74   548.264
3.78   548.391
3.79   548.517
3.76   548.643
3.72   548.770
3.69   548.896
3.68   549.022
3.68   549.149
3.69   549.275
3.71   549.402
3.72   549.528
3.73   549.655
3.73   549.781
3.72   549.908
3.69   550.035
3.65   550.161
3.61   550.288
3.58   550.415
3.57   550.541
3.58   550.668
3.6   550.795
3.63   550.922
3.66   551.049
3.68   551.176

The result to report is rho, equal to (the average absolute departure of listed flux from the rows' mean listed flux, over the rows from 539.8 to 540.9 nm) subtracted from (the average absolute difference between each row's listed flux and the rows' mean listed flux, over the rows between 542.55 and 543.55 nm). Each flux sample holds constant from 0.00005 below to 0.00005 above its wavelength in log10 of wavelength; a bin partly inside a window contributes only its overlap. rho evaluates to 0.065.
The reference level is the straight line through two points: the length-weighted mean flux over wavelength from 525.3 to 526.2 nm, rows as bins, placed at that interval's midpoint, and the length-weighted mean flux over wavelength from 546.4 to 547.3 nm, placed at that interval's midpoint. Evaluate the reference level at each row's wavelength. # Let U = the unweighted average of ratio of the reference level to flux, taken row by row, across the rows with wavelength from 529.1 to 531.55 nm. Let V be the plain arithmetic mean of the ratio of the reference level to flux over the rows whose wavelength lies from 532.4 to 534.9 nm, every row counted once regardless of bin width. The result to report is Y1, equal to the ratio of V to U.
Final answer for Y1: 1.03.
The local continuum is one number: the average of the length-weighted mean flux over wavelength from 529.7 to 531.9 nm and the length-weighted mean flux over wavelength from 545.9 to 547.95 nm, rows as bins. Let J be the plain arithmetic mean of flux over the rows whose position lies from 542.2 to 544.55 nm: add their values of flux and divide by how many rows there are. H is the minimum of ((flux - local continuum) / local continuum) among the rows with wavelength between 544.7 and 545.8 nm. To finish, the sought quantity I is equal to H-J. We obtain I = -3.77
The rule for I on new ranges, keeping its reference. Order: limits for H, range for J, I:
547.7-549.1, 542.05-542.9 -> -3.87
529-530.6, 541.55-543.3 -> -3.76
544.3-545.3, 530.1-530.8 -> -3.81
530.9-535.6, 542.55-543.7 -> -3.72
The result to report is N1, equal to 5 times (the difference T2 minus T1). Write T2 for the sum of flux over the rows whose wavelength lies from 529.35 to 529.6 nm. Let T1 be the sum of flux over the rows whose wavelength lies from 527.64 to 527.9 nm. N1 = 2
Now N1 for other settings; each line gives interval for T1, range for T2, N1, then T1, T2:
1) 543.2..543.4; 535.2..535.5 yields 2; 7.2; 7.64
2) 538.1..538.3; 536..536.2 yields 2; 7.5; 7.88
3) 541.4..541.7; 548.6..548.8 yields 0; 7.5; 7.48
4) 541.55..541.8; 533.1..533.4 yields -2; 7.6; 7.21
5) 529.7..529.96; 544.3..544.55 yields 0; 7.3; 7.30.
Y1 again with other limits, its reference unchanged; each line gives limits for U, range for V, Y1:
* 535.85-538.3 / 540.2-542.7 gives 1.05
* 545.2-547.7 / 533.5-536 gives 0.94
